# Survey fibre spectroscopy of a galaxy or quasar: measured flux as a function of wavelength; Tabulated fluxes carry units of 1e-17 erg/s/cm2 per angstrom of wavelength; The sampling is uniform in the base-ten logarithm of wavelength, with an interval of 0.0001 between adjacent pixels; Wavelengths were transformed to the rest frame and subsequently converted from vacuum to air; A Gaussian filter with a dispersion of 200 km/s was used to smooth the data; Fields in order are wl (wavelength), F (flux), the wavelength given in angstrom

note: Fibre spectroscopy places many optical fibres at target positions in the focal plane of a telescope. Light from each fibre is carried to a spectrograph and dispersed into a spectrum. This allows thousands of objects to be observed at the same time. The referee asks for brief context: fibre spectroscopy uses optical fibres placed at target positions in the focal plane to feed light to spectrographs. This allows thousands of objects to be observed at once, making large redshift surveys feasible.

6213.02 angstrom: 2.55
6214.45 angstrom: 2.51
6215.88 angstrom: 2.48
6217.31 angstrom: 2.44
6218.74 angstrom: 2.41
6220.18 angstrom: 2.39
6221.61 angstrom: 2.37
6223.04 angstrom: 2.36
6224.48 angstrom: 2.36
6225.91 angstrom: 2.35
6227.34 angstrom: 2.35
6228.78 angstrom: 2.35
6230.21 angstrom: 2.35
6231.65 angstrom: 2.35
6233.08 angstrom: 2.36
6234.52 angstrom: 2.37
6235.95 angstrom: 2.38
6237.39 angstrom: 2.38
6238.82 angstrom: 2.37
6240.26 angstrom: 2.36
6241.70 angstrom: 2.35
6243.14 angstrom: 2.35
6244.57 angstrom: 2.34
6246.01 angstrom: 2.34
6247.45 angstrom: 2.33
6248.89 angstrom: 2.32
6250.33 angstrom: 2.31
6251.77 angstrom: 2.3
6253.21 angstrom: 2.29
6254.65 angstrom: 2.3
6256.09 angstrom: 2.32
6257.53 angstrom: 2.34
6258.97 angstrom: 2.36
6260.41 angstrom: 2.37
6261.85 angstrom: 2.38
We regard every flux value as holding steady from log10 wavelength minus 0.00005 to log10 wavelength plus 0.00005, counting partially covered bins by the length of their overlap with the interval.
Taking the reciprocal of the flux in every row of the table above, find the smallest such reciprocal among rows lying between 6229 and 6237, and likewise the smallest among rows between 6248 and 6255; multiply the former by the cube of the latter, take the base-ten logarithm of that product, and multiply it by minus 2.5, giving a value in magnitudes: 3.68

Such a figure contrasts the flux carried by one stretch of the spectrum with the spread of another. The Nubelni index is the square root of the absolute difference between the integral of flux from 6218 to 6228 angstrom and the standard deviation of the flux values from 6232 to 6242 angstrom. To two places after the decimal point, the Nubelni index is 4.87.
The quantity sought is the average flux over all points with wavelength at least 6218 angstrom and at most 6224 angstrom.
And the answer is 2.38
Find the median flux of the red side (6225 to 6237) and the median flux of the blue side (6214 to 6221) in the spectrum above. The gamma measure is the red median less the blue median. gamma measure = -0.09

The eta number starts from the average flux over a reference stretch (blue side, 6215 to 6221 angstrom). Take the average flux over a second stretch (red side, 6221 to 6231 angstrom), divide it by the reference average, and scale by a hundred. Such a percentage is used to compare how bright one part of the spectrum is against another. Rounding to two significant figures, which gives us 97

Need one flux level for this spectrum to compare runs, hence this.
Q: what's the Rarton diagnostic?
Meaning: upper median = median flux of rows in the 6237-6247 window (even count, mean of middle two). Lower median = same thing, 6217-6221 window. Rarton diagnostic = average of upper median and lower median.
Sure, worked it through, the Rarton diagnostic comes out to 2.38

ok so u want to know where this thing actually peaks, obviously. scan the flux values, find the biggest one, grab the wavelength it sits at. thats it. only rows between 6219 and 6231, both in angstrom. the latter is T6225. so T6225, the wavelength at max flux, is 6220.18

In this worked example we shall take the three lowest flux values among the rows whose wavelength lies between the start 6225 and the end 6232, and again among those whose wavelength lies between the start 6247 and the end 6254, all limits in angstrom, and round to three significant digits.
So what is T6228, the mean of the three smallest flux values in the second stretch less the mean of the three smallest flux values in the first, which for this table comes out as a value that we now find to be -0.0500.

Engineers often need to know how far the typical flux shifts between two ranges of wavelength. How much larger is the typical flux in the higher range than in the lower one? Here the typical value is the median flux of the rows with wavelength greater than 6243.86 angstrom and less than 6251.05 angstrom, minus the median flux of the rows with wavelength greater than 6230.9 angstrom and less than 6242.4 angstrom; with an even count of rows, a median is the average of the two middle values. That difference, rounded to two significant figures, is -0.035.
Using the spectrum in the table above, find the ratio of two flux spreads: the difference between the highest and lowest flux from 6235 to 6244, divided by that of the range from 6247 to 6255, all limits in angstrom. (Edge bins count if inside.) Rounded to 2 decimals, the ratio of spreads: 0.75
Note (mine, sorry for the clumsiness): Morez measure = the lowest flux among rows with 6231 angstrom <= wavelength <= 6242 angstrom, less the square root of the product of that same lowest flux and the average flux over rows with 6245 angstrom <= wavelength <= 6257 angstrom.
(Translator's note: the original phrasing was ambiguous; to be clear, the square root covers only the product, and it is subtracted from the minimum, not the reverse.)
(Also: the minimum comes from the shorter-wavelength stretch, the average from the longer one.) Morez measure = 0.018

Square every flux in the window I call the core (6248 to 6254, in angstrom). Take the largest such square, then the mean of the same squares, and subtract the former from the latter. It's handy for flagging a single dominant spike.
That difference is -0.069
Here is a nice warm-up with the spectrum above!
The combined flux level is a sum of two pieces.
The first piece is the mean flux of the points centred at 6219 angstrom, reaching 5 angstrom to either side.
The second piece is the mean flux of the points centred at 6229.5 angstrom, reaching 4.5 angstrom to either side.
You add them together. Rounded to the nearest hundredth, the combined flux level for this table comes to 4.77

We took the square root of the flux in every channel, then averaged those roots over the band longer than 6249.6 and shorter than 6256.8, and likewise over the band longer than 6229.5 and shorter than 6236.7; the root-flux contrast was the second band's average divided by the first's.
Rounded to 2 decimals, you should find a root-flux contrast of 1.01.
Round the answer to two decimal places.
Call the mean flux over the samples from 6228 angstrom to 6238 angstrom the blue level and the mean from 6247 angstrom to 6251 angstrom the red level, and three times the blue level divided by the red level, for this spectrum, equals 3.06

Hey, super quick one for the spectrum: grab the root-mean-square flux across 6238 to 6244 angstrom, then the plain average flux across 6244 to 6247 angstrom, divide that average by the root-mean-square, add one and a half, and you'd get 2.49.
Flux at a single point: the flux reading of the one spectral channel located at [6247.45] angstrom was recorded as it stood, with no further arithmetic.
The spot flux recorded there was 2.33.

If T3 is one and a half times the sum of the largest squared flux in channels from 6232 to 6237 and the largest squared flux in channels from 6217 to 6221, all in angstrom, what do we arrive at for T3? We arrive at 17.4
